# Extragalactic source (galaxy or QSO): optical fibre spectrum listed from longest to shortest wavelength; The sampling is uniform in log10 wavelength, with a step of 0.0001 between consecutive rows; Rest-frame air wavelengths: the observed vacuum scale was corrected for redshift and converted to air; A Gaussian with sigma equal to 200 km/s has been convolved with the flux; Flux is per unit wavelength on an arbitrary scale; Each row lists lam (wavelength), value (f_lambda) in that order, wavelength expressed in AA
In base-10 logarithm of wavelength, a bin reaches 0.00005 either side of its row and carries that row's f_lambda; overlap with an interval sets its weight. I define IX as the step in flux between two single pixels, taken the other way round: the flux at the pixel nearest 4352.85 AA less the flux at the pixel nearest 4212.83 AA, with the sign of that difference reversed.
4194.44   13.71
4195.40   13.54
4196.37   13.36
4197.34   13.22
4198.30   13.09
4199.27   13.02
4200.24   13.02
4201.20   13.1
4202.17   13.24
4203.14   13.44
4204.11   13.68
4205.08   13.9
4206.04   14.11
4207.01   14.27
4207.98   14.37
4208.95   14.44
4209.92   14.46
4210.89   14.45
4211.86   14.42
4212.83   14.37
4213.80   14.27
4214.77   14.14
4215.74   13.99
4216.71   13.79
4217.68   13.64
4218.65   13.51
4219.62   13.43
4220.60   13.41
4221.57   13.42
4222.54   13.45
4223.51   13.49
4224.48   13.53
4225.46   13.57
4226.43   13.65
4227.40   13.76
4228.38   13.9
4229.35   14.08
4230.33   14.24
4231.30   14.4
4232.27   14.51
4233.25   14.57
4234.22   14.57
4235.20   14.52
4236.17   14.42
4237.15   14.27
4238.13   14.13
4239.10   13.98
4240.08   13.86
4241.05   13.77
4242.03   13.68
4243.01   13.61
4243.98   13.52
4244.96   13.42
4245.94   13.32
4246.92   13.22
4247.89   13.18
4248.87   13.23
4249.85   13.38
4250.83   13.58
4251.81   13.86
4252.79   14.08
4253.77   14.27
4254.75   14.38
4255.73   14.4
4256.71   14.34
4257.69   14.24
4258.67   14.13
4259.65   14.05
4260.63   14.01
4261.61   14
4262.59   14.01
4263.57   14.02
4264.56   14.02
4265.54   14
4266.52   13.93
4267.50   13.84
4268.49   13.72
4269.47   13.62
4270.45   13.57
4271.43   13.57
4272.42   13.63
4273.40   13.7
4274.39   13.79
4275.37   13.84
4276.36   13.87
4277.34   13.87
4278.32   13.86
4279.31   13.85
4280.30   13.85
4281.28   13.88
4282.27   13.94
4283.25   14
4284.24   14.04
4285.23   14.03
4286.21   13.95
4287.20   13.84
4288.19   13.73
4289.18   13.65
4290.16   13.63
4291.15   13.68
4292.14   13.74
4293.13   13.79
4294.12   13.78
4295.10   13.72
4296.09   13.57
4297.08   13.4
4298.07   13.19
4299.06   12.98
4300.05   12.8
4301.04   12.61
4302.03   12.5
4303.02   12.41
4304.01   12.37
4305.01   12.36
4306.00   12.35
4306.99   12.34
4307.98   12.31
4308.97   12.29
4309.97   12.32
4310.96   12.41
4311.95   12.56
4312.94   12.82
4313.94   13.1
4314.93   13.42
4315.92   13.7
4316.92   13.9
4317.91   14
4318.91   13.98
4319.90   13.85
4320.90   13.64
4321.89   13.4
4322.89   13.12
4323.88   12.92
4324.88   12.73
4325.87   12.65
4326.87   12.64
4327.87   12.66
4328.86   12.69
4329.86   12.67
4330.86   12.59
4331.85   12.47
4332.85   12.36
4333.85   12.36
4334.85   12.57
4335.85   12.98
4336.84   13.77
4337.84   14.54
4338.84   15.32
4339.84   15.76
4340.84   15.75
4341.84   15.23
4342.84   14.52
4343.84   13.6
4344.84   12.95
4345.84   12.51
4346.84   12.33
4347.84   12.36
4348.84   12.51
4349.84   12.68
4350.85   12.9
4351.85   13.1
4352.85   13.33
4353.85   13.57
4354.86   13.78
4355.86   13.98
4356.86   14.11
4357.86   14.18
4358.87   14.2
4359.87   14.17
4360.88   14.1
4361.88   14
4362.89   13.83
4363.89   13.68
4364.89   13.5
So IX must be 1.0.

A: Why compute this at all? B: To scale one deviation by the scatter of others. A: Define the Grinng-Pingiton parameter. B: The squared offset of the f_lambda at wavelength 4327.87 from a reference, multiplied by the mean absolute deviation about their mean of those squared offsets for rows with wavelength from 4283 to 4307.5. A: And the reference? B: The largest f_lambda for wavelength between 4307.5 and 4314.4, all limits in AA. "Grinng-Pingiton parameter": 0.037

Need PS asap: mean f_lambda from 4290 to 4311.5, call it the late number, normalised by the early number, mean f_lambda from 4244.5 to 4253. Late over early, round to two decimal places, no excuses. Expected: 0.96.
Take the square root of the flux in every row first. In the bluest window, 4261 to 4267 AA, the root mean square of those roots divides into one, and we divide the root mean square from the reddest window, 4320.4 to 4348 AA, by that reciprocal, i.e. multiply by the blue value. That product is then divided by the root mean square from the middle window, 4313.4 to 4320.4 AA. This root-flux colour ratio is 3.69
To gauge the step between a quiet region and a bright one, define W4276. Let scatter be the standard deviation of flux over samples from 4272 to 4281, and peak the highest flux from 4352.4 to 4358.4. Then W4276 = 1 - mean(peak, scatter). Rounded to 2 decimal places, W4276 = -6.13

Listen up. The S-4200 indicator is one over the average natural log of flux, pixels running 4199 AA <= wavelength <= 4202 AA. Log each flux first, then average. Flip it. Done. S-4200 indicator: 0.389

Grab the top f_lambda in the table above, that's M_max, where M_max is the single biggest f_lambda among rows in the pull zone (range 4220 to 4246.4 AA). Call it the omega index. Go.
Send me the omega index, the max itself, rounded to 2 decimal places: 14.57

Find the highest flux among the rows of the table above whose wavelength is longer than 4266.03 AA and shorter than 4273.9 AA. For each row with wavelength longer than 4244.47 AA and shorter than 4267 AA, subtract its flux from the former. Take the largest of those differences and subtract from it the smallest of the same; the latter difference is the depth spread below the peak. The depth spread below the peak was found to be 1.22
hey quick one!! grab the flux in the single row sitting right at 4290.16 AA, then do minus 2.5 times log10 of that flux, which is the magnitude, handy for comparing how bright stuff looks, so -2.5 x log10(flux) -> -2.84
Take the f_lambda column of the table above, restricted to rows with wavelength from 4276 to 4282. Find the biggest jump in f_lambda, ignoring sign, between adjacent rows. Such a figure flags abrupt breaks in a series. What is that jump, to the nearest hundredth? 0.03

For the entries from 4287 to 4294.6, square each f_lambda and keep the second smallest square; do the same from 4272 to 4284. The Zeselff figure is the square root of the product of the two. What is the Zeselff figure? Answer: 187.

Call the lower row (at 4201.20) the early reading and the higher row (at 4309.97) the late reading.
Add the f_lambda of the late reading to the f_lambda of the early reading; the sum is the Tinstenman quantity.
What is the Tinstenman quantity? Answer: 25.4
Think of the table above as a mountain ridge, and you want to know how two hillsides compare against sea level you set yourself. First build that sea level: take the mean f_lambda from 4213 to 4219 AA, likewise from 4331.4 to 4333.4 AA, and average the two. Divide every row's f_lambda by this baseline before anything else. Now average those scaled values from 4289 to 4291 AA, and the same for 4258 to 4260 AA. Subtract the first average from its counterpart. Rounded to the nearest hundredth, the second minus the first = 0.03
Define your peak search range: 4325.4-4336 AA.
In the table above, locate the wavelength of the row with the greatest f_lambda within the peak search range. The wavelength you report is 4335.85 AA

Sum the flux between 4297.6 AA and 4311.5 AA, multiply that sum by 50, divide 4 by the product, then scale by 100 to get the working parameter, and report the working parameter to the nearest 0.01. 0.05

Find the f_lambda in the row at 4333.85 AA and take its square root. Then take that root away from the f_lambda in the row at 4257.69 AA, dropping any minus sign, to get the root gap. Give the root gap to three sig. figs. 10.7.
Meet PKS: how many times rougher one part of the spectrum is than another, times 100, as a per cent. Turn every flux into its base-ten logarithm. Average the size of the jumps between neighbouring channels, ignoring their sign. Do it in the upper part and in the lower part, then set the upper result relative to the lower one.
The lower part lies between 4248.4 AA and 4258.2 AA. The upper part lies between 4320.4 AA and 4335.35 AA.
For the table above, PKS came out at 83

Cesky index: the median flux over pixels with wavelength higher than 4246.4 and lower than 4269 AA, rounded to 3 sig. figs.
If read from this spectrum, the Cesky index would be 14.0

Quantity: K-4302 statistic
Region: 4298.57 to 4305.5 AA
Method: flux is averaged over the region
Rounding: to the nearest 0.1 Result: 12.6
